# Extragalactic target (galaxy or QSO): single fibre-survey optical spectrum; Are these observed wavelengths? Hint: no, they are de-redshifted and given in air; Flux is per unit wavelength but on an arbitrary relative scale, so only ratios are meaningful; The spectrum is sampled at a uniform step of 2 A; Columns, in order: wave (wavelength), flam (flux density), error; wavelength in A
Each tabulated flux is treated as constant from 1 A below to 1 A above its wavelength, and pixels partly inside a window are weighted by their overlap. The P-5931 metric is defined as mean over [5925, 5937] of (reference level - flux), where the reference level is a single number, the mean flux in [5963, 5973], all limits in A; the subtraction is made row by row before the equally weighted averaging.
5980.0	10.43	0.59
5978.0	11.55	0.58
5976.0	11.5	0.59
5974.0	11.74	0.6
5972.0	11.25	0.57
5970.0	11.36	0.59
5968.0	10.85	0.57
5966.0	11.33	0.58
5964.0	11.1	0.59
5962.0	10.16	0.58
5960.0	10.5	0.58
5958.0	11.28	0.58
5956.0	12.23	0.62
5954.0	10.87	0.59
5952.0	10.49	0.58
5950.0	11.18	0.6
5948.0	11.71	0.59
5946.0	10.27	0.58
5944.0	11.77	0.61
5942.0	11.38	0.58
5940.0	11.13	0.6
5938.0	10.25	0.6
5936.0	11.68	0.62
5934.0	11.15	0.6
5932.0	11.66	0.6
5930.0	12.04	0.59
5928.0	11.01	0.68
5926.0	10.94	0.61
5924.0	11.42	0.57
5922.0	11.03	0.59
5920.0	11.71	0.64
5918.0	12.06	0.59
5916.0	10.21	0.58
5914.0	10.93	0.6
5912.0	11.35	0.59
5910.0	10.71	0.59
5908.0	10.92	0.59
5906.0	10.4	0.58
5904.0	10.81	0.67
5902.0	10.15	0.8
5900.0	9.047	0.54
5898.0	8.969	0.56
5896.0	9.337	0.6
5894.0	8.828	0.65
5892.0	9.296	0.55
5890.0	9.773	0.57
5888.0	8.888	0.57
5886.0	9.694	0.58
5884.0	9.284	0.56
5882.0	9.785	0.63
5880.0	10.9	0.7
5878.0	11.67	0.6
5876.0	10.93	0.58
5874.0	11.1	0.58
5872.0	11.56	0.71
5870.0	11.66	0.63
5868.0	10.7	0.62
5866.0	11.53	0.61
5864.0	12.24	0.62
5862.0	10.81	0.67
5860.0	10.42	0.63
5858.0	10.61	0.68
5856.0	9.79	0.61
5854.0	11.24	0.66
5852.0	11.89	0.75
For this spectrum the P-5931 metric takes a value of -0.24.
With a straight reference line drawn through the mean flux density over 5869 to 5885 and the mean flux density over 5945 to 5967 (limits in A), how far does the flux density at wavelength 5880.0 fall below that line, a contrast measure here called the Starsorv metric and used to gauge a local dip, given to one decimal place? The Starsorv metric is 0.0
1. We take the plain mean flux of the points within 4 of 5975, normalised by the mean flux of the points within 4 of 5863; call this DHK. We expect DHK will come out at 1.02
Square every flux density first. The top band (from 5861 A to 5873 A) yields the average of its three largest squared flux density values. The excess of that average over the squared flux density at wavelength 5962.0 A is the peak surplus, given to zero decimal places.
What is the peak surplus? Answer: 37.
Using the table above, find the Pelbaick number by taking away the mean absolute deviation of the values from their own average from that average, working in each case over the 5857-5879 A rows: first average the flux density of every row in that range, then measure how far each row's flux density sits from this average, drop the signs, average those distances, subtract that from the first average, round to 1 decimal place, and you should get 10.7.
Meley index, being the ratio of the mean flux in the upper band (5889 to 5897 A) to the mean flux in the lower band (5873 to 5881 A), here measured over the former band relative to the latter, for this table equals 0.83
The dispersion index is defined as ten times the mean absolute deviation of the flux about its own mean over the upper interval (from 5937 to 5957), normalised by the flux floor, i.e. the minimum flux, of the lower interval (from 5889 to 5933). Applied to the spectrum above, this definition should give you 0.60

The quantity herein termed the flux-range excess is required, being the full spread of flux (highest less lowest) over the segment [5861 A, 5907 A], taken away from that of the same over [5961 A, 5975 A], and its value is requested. -1.8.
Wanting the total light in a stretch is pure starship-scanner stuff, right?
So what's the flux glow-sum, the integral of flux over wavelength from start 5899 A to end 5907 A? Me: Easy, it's 80.8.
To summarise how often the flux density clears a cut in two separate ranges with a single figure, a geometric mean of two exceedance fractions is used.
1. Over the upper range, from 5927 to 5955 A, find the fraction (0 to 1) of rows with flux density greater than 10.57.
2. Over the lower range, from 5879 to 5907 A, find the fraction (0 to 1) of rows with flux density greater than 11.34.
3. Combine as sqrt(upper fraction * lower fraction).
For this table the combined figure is 0.00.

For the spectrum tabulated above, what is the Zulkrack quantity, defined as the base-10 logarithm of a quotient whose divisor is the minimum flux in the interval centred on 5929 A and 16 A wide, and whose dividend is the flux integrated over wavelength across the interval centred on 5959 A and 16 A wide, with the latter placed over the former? 1.21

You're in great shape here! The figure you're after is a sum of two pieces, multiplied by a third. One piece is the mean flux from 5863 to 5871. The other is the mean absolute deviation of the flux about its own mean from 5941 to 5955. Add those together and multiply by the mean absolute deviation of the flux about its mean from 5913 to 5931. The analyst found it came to 5.8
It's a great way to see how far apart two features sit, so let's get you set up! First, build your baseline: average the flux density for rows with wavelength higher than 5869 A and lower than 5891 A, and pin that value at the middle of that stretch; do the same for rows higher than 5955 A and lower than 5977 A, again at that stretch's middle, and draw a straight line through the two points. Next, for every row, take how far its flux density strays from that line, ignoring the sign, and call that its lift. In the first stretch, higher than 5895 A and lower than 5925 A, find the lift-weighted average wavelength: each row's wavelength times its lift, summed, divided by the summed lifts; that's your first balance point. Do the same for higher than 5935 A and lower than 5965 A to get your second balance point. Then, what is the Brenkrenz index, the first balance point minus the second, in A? -42.3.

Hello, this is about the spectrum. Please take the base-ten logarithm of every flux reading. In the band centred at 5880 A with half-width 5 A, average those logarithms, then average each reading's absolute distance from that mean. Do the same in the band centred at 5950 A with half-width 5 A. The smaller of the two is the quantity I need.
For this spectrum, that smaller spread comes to 0.017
